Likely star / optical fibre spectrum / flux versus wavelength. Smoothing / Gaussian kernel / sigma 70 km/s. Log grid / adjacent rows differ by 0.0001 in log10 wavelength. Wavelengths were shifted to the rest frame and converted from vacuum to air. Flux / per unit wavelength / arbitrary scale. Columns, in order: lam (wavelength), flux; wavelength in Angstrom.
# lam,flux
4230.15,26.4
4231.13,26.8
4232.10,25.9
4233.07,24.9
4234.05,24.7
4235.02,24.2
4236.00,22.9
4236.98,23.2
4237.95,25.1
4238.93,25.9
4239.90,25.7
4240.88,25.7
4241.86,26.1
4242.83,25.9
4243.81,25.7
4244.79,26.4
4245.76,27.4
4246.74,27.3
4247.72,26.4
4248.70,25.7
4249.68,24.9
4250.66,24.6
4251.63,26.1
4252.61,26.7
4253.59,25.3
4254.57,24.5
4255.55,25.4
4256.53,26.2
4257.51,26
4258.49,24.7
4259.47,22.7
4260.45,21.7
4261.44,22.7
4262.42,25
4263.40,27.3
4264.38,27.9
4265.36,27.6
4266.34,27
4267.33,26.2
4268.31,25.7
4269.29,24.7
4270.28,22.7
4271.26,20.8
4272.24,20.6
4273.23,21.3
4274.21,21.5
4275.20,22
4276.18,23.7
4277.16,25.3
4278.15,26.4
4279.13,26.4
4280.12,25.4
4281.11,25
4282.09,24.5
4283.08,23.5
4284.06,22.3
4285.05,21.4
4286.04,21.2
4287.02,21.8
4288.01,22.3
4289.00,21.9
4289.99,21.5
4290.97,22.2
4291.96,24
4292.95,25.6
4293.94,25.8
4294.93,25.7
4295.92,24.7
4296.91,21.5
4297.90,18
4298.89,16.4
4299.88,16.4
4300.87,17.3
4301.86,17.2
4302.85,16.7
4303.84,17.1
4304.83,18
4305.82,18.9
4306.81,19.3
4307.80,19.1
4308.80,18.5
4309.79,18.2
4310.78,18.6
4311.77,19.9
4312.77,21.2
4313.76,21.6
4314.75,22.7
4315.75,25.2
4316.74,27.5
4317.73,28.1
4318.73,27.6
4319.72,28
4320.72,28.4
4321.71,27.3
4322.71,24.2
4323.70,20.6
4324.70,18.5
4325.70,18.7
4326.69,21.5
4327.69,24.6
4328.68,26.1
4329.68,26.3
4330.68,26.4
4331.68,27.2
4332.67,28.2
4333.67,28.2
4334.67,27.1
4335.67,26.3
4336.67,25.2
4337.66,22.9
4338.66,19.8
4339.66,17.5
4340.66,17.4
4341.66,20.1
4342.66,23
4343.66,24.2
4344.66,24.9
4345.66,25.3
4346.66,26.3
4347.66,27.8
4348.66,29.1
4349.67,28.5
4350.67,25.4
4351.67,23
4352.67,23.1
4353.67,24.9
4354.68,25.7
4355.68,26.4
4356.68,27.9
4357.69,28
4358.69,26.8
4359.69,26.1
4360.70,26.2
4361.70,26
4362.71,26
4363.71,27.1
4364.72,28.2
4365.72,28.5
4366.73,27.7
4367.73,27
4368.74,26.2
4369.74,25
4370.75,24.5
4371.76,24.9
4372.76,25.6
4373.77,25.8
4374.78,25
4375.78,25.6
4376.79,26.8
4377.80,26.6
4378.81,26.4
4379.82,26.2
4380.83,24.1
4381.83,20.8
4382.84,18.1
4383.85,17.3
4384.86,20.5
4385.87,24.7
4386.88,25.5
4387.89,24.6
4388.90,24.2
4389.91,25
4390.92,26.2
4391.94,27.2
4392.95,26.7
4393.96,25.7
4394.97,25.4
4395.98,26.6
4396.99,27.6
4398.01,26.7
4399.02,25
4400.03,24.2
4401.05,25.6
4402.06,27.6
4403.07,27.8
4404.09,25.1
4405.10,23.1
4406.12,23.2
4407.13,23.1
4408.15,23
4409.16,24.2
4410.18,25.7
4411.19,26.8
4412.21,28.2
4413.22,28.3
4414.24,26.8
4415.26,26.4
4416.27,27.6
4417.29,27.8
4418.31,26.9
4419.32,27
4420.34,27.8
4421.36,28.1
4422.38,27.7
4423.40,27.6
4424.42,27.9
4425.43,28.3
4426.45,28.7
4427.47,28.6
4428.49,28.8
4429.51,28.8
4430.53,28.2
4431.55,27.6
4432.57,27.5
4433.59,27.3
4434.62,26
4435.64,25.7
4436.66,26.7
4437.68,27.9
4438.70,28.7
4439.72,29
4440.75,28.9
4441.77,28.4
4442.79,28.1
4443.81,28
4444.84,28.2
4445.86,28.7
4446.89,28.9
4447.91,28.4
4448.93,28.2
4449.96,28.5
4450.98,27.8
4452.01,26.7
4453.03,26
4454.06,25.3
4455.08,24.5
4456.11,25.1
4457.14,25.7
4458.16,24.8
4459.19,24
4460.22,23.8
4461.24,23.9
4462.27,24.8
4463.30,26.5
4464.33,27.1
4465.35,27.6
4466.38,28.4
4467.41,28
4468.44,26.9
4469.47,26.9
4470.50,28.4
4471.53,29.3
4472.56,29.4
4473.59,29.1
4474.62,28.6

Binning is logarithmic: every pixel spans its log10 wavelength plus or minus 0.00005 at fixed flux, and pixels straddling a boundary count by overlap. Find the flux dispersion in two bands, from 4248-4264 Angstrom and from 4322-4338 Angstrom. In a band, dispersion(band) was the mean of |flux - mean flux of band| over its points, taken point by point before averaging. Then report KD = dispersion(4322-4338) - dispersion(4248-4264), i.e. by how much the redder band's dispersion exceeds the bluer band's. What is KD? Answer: 1.5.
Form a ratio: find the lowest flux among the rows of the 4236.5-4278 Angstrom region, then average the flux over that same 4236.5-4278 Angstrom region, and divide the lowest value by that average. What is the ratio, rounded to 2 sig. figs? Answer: 0.83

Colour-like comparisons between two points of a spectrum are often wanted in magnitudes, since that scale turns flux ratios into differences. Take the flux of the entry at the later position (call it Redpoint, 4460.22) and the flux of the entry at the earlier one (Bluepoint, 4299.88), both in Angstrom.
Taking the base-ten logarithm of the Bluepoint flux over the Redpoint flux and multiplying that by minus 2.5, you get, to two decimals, 0.40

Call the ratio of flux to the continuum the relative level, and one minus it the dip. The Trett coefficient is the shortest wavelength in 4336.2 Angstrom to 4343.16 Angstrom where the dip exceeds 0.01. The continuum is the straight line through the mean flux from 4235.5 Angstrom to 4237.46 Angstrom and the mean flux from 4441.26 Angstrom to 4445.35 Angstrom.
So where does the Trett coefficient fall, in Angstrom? 4336.67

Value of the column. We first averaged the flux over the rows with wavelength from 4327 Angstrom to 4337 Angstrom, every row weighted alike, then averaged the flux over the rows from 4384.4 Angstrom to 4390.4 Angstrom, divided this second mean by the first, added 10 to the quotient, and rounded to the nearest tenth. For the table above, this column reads 10.9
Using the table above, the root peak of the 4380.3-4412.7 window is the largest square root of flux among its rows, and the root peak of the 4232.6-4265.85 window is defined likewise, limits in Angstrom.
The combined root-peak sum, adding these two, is 10.6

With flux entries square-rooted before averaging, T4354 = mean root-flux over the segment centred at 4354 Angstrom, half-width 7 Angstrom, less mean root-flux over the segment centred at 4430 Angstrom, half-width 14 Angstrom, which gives -0.15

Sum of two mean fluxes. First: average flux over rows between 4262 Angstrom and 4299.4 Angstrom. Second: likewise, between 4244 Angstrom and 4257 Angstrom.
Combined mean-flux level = 50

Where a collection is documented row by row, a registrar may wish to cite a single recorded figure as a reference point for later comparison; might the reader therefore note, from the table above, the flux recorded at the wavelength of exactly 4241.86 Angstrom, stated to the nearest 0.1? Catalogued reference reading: 26.1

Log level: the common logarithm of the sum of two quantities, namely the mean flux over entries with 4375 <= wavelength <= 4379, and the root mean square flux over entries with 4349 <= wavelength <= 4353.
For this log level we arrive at 1.71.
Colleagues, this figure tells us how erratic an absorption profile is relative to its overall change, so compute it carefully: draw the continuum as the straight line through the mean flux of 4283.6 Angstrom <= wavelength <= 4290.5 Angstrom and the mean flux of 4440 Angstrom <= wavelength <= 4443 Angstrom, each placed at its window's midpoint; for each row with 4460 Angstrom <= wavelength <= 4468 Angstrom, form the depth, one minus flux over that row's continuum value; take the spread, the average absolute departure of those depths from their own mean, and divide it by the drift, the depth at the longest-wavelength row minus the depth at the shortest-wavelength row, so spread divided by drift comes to -0.38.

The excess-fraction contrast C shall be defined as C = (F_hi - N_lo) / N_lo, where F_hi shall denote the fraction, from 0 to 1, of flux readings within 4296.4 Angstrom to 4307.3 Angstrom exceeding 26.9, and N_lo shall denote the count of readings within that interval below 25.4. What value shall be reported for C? -1.00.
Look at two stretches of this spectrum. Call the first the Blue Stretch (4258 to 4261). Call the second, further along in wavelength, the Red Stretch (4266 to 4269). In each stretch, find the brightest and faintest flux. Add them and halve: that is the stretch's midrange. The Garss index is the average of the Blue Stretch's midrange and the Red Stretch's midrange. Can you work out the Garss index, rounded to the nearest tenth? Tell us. 24.8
